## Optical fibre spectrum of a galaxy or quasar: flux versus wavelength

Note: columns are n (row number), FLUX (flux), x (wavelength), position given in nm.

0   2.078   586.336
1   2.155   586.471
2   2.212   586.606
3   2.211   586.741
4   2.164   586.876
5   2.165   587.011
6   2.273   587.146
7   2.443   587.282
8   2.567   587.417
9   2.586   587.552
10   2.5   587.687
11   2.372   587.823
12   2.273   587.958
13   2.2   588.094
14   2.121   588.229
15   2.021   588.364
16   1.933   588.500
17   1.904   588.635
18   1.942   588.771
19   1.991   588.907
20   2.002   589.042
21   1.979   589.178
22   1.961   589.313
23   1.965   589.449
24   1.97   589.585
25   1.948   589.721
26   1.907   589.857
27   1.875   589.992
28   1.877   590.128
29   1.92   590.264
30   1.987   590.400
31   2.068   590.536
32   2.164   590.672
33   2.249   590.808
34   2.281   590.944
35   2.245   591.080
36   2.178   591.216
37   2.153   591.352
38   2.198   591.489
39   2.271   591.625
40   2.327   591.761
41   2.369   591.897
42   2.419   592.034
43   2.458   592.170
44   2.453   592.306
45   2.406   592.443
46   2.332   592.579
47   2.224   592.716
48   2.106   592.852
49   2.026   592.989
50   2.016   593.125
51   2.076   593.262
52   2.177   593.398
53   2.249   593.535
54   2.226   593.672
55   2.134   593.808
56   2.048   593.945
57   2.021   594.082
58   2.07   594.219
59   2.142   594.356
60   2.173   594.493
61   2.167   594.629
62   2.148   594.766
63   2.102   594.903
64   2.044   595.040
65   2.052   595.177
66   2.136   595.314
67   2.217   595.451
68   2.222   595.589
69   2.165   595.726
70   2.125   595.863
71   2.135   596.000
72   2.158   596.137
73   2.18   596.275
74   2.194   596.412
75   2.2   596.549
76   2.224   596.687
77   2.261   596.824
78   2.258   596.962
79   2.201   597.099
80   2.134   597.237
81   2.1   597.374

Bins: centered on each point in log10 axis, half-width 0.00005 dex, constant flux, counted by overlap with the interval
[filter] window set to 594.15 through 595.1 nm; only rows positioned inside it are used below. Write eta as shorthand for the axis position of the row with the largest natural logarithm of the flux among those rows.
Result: 594.493 nm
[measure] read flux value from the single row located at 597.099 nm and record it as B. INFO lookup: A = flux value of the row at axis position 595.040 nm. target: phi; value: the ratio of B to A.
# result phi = 1.08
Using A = 2.044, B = 2.201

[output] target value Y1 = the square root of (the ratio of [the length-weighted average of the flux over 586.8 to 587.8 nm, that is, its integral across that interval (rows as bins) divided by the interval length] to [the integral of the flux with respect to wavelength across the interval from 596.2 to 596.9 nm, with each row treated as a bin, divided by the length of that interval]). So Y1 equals 1.04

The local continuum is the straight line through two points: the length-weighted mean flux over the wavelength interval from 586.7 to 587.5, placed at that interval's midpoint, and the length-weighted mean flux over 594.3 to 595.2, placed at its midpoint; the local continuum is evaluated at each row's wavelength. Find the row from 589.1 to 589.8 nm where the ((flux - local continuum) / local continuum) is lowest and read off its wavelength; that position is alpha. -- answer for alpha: 589.721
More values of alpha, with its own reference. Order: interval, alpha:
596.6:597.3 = 597.237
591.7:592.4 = 591.761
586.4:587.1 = 586.471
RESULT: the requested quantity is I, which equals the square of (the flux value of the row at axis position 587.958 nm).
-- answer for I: 5.2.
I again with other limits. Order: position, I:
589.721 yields 3.8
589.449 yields 3.9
